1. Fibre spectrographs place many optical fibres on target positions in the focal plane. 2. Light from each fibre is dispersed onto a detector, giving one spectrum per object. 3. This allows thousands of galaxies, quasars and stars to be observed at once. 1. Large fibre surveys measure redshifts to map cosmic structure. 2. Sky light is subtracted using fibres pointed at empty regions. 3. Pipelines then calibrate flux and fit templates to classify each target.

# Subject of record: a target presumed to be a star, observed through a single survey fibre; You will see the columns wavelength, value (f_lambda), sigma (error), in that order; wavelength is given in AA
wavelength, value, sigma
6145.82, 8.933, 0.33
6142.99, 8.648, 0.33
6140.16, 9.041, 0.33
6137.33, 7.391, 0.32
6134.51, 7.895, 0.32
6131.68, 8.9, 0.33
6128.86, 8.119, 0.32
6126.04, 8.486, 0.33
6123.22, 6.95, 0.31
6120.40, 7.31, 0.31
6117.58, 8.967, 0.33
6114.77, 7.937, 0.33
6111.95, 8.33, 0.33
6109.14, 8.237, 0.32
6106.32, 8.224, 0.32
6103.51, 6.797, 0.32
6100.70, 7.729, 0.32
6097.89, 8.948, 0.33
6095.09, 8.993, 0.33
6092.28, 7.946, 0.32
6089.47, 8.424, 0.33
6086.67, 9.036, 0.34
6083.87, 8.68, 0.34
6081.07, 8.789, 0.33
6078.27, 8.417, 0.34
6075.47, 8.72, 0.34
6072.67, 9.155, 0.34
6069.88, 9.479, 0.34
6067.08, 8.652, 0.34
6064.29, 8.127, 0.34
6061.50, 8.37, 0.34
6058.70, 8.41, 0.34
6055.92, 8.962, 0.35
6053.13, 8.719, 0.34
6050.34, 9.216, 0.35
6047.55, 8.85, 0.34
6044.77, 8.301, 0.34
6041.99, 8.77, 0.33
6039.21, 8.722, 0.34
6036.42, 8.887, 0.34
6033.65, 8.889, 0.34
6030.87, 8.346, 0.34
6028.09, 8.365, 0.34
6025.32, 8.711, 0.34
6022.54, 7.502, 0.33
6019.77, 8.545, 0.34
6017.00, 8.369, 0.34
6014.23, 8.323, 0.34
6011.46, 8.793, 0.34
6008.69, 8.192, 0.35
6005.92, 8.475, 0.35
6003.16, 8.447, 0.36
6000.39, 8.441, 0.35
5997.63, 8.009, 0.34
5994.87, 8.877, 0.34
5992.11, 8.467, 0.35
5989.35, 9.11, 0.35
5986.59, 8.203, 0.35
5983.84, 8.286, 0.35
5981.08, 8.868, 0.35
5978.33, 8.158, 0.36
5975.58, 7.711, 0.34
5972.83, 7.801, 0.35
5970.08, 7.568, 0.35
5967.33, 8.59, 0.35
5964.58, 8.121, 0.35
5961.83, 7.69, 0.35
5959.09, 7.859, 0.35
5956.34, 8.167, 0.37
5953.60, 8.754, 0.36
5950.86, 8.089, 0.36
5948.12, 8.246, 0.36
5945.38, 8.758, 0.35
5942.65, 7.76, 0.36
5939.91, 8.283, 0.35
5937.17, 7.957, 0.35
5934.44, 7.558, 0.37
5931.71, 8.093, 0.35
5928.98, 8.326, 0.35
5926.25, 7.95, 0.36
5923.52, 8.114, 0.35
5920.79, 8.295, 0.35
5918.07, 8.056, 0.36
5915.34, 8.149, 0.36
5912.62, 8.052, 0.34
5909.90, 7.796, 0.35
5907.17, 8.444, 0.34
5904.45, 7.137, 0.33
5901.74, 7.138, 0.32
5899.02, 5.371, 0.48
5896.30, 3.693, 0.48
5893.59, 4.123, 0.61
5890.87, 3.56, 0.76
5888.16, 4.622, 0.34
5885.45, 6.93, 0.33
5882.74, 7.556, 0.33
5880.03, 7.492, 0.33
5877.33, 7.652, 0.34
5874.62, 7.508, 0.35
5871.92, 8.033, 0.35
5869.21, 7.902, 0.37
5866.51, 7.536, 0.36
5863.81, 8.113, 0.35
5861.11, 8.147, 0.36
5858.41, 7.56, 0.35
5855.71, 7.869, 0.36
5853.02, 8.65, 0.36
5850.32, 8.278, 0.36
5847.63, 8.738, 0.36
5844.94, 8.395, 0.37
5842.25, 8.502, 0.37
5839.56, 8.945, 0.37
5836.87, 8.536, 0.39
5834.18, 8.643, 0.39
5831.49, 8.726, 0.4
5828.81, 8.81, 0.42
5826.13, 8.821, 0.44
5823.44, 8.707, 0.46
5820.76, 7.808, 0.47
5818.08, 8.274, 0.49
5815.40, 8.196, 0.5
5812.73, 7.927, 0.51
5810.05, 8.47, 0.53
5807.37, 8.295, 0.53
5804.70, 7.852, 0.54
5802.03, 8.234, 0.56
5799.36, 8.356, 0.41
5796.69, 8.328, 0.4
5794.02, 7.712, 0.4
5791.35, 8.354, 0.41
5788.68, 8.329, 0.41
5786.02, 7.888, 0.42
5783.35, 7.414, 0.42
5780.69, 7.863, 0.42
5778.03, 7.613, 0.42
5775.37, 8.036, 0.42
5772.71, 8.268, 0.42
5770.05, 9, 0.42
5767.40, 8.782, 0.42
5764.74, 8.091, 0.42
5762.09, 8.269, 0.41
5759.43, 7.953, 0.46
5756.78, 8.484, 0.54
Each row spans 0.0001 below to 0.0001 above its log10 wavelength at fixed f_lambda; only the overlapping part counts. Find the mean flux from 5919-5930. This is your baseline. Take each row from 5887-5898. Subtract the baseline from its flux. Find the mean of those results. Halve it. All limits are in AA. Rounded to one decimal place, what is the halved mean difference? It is -2.1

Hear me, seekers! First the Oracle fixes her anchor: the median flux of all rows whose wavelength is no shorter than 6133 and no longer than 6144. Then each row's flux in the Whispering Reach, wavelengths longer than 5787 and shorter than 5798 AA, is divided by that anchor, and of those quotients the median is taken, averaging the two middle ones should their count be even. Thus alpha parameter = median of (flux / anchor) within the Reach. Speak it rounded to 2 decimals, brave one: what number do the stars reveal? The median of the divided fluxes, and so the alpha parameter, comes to 1.01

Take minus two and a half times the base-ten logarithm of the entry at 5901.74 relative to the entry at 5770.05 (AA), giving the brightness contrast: 0.25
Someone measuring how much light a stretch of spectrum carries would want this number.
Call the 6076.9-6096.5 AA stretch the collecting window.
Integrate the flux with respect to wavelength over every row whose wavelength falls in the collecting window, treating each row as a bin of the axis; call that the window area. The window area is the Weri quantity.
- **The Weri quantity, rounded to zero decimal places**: 169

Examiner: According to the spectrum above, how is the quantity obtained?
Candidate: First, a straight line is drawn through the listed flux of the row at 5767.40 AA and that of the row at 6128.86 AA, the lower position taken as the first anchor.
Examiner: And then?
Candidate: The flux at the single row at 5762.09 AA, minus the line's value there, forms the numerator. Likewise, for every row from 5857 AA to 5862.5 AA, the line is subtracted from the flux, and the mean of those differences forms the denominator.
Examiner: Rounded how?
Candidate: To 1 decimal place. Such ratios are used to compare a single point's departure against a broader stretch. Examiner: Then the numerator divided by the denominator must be 0.7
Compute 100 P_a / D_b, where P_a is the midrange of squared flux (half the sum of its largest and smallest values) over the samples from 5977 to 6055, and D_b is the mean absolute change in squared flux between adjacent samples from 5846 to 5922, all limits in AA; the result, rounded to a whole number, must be 937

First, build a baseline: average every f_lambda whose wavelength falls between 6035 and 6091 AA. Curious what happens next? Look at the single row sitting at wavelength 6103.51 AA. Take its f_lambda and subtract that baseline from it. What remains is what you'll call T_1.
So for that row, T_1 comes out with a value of -1.9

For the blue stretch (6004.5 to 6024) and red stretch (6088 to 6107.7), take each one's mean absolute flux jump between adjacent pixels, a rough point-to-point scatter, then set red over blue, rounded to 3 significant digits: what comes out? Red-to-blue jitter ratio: 1.97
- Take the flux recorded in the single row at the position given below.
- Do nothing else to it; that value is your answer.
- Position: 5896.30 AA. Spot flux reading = 3.693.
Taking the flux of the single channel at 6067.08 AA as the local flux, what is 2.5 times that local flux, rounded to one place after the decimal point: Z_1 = 21.6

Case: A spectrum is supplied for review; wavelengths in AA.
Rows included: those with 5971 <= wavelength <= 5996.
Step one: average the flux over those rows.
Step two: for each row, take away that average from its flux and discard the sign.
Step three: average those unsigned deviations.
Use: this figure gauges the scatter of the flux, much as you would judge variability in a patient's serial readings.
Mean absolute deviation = 0.39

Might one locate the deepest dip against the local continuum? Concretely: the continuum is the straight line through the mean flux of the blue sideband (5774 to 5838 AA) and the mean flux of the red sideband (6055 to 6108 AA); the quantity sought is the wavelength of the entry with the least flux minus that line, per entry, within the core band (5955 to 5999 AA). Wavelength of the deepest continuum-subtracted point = 5970.08 AA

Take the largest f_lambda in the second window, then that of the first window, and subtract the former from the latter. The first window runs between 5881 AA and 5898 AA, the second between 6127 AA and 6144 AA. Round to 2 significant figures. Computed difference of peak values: -1.5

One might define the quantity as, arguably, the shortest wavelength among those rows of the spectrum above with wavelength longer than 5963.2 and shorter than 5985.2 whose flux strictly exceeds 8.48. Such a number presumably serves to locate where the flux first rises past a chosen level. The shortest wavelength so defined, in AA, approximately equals 5967.33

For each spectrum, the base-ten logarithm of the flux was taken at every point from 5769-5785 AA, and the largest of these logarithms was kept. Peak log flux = 0.95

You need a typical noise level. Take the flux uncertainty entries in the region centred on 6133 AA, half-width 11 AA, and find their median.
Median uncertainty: 0.325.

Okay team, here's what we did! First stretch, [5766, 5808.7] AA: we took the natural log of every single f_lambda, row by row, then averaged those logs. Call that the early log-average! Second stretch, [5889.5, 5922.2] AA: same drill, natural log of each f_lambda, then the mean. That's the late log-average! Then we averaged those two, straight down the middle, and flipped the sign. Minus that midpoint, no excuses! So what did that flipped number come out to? -1.97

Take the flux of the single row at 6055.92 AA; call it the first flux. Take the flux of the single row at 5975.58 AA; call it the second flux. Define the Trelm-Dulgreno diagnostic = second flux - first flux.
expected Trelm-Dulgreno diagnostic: -1.3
